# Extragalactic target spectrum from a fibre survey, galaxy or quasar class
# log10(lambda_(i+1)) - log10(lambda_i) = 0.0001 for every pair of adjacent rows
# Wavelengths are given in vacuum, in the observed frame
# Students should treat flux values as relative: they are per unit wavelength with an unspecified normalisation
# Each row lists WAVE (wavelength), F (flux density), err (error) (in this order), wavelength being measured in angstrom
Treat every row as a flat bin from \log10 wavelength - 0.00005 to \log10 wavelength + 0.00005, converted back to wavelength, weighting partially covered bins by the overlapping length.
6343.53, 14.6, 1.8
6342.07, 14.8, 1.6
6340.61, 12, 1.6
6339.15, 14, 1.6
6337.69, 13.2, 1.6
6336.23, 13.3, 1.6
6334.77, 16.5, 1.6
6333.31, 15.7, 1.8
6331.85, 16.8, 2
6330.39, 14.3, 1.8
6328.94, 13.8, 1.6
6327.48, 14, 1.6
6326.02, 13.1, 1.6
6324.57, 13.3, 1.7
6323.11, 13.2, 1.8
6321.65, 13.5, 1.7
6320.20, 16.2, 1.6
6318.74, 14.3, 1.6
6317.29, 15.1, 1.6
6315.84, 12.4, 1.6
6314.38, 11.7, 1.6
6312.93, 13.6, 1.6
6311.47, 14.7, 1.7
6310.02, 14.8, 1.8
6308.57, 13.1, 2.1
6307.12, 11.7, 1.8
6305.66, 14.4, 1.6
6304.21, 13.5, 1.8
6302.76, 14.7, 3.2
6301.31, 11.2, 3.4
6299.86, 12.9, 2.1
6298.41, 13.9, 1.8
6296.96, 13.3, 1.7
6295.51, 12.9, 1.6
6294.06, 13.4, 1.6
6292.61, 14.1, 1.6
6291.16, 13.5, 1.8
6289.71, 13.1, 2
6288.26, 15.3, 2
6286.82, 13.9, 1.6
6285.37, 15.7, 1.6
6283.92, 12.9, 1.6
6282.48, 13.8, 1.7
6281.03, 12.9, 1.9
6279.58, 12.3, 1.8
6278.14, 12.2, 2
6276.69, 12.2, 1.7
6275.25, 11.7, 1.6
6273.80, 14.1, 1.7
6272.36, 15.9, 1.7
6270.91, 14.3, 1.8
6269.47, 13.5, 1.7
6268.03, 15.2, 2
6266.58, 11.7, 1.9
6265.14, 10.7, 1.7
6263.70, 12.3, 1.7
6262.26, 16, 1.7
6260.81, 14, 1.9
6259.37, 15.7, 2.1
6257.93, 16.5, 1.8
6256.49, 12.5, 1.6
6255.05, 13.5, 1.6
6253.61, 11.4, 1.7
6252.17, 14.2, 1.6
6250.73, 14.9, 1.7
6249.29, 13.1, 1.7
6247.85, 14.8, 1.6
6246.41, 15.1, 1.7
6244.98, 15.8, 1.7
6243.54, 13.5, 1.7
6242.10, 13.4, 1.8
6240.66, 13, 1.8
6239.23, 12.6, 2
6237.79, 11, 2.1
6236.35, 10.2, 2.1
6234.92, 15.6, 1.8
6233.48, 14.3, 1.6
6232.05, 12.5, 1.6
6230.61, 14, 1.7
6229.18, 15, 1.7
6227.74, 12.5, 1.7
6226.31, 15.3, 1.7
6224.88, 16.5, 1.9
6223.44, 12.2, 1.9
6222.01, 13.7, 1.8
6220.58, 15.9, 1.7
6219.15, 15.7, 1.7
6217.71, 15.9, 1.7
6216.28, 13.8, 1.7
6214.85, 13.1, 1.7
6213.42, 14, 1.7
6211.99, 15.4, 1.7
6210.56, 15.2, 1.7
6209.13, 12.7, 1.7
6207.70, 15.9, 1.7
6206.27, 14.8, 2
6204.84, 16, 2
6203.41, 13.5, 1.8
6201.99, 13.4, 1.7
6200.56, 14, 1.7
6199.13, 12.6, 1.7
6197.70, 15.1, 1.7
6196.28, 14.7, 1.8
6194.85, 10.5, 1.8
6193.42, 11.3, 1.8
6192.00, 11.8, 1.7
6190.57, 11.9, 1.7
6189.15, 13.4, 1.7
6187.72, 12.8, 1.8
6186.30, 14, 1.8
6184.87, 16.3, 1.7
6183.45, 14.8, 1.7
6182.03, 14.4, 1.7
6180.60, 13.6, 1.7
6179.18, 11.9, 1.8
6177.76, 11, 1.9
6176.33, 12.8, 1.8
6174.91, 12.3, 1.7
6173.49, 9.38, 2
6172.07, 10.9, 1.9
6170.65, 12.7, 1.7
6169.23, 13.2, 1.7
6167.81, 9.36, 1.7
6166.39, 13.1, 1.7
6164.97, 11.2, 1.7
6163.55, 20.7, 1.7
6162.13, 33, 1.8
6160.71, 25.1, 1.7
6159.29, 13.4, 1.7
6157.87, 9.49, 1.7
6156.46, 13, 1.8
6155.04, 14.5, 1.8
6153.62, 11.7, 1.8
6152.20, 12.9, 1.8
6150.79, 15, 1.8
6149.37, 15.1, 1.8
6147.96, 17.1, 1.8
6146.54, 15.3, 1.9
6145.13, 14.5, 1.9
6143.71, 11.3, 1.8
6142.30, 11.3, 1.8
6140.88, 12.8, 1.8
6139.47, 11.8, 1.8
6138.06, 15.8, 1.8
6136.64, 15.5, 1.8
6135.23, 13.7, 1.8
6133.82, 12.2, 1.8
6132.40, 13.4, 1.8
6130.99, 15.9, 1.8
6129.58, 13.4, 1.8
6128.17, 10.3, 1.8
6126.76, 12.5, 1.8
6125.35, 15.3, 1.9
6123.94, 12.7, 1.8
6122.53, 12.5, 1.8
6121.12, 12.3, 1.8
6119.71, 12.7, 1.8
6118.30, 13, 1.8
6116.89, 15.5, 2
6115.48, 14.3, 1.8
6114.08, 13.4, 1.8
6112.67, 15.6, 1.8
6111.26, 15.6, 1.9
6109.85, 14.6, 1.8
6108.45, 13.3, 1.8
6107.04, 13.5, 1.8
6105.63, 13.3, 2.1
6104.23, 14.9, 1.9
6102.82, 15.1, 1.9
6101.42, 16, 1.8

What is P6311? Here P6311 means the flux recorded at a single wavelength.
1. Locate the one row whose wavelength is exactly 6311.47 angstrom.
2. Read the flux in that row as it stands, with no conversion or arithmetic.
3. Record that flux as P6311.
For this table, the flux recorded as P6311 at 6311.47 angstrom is 14.7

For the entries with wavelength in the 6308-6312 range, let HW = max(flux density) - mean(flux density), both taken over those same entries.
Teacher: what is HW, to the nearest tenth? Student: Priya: 0.6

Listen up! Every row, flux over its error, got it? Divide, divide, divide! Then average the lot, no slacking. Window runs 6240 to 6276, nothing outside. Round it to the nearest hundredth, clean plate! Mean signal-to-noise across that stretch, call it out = 8.00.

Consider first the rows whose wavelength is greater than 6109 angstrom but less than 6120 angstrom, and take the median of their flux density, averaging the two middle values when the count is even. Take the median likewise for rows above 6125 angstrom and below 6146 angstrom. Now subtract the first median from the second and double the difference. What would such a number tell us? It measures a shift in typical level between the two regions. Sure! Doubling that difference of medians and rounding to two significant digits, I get -2.1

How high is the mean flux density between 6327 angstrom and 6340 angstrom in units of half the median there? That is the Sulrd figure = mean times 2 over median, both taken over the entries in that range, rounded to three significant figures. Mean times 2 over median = 2.09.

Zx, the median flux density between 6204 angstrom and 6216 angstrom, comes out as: 15.0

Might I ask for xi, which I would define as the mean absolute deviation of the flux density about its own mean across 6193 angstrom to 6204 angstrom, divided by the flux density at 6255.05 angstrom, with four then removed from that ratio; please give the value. -3.91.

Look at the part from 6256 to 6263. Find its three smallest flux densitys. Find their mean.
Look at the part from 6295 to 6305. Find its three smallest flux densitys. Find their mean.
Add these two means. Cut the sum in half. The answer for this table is 13.2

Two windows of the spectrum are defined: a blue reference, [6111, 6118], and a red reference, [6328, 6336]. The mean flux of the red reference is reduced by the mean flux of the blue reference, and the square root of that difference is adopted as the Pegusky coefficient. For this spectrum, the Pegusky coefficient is 0.7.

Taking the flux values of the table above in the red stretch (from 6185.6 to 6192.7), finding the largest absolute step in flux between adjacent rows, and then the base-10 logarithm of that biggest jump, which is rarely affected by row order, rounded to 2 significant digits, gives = 0.18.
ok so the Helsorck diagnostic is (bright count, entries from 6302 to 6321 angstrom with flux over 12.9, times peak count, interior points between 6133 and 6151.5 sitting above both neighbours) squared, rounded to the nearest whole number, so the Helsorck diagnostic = 900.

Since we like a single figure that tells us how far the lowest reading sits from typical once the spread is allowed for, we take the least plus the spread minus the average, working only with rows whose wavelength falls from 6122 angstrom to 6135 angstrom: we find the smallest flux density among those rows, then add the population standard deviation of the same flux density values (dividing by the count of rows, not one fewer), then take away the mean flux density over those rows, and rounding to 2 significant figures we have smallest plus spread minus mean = -1.3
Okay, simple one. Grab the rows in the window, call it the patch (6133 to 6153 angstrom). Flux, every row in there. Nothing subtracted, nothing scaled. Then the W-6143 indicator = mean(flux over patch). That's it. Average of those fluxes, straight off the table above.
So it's 13.9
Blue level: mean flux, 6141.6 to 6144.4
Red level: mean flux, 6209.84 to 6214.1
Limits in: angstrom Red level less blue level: 3.6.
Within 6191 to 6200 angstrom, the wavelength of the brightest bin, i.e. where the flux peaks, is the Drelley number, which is 6197.70 angstrom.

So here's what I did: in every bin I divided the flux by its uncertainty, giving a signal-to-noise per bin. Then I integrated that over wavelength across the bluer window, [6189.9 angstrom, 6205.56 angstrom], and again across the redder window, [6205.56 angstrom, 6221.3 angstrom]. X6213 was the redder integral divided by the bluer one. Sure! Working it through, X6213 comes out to 1.15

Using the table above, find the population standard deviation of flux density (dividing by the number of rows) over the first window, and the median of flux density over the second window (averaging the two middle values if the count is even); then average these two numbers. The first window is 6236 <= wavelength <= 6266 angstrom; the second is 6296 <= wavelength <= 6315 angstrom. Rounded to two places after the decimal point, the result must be 7.63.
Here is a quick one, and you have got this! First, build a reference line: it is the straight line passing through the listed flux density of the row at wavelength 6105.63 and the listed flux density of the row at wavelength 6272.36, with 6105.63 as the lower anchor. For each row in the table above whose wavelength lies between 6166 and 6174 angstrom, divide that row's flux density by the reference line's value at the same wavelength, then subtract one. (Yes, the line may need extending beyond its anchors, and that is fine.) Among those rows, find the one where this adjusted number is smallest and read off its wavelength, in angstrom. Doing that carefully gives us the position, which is 6173.49 angstrom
